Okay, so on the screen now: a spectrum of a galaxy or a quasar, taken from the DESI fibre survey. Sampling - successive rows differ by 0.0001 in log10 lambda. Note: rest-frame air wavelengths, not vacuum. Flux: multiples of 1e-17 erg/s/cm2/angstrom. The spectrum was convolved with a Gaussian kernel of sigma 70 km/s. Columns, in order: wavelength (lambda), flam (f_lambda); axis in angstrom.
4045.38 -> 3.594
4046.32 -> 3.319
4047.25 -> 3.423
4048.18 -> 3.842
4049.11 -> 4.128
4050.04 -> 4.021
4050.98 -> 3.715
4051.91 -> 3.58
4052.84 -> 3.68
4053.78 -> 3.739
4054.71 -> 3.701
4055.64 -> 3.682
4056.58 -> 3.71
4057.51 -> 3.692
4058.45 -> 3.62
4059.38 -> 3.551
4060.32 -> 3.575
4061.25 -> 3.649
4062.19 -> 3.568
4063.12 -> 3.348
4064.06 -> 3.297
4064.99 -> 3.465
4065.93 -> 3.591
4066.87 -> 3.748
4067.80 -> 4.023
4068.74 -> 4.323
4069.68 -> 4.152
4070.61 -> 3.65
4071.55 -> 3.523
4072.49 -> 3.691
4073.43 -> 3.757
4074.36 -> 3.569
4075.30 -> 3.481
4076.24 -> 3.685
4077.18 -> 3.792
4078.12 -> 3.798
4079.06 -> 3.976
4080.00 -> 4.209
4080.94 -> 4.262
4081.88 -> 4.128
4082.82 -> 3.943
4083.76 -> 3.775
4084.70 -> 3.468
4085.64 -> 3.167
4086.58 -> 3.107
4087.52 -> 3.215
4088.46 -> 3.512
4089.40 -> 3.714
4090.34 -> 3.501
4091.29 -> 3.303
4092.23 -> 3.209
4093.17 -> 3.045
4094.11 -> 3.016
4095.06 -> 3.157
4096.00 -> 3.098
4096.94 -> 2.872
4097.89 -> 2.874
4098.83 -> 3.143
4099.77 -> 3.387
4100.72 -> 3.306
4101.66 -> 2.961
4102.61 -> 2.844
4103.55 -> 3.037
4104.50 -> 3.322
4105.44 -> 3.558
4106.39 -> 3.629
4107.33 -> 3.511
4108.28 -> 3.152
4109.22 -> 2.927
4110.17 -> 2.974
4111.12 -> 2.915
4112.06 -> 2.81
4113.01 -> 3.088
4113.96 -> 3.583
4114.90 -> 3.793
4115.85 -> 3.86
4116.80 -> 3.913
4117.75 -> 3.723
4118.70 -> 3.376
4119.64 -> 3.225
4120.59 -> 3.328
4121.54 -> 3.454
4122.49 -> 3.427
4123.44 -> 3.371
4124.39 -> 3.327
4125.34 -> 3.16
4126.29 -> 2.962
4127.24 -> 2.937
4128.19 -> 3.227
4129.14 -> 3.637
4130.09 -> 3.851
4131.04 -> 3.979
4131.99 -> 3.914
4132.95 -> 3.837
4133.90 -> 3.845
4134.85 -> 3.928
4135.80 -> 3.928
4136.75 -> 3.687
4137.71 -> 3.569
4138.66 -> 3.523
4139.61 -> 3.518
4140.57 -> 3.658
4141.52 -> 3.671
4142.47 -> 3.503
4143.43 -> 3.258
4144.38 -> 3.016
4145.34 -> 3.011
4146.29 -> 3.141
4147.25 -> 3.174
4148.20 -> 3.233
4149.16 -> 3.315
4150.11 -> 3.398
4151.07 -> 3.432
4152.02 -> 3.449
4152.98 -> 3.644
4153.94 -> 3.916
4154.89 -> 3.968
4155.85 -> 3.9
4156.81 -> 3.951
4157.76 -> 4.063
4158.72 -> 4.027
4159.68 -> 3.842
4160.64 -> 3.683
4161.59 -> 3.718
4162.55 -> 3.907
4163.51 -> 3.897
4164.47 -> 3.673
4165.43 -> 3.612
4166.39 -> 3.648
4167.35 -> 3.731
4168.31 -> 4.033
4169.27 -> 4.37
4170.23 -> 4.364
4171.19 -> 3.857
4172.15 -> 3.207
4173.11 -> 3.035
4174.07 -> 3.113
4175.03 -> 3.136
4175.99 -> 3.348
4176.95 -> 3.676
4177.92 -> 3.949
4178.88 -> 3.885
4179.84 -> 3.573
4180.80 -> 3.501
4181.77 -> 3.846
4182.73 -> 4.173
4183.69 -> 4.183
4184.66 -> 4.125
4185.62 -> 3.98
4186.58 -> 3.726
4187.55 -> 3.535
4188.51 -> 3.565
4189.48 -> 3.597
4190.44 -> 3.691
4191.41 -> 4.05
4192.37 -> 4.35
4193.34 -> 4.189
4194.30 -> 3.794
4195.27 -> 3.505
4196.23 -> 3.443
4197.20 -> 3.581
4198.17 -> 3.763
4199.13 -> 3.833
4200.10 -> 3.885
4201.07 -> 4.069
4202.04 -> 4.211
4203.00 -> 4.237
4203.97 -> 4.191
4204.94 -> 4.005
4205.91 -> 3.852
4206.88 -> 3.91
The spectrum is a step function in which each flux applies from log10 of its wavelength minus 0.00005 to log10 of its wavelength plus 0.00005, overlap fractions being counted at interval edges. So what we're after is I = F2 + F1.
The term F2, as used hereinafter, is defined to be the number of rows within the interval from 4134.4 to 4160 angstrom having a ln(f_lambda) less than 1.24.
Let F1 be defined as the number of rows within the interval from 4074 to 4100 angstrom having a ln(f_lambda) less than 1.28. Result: 28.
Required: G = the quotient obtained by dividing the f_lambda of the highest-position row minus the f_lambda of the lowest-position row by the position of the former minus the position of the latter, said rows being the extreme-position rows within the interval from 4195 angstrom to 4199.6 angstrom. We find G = 0.08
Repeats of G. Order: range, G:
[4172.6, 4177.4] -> 0.17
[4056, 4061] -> -0.04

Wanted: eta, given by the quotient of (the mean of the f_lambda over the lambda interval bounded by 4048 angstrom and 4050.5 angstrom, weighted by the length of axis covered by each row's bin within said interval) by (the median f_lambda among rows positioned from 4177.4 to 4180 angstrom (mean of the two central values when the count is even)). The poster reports 1.04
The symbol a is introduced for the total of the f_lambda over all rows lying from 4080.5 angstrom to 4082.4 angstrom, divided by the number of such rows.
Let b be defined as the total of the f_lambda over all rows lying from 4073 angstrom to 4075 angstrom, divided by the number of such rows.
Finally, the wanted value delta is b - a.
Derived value -0.5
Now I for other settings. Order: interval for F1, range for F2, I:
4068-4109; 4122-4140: 34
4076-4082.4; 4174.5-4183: 2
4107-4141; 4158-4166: 22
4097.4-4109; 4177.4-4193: 11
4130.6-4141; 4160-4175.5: 7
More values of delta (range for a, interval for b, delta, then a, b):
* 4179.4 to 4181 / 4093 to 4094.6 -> -0.5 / 3.5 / 3.0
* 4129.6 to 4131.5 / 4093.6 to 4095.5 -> -0.8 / 3.9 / 3.1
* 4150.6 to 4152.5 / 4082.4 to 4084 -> 0.4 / 3.4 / 3.9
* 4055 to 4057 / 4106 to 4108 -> -0.1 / 3.7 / 3.6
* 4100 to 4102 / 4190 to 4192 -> 0.7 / 3.1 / 3.9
